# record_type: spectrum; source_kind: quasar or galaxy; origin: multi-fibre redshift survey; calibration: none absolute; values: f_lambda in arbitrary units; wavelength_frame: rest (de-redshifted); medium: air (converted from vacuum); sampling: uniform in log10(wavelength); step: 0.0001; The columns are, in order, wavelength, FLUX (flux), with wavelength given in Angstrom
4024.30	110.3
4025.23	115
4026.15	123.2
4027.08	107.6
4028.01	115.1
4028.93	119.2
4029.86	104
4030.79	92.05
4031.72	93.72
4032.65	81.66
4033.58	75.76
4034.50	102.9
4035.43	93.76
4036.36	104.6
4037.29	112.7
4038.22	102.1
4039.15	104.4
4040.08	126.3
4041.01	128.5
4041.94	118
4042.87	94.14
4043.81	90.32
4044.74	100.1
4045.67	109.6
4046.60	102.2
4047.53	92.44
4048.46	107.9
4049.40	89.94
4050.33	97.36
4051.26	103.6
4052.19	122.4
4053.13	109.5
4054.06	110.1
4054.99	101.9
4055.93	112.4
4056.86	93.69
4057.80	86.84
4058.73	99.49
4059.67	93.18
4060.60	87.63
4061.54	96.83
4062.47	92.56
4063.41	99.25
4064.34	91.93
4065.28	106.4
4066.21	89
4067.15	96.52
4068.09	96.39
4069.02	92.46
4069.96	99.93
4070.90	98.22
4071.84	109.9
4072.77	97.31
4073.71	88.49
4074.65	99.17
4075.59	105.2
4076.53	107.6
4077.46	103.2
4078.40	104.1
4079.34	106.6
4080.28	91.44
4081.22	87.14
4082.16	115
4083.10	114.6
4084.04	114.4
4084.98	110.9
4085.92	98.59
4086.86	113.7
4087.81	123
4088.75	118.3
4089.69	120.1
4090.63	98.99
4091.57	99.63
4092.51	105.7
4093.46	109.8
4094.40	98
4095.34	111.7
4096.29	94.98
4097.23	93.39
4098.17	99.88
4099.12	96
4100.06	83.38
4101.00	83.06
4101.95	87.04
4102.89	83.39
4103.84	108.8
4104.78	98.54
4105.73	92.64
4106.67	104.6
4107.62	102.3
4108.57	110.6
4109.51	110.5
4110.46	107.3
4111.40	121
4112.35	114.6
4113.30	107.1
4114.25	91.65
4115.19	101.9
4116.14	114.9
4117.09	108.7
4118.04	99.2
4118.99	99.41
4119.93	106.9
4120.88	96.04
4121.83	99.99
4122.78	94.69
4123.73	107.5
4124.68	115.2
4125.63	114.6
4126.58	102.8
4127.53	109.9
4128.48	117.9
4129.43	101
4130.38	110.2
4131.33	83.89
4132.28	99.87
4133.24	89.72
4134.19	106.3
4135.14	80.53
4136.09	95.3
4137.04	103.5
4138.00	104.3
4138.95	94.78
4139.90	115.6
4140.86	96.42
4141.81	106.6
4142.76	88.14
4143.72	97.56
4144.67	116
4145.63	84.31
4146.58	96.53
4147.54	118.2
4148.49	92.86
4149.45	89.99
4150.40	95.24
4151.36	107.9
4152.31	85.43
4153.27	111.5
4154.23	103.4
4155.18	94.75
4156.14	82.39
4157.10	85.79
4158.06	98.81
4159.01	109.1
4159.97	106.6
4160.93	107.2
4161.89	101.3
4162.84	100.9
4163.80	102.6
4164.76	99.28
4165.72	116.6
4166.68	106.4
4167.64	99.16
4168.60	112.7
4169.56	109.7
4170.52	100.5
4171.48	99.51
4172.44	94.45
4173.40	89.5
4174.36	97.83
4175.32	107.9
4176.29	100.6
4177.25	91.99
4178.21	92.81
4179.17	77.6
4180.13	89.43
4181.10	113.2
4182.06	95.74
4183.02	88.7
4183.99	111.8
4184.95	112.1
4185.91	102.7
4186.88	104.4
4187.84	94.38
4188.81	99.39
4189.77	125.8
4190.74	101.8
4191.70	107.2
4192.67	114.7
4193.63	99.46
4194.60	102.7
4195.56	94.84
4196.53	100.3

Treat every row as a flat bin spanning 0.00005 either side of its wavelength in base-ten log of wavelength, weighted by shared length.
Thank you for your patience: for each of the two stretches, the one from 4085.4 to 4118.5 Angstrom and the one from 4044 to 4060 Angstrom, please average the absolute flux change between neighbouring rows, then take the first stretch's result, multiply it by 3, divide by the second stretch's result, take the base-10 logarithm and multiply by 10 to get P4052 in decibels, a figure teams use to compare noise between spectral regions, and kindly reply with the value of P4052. 3.8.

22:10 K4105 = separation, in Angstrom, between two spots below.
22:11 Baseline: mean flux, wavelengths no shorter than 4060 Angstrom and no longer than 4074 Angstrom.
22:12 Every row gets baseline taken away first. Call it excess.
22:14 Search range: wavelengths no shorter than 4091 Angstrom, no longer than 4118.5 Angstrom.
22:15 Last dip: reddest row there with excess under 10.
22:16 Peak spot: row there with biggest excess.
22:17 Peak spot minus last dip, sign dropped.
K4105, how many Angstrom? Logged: 6.6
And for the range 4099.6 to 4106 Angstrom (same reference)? 1.9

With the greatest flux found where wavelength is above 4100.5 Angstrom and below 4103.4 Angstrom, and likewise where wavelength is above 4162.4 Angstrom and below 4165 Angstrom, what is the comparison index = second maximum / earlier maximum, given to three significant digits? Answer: 1.18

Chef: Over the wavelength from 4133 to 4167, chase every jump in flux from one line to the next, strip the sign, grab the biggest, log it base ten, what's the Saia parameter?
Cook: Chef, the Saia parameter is 1.50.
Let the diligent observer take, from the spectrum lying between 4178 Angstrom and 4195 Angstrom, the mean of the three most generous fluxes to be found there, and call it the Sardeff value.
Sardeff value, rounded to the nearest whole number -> 118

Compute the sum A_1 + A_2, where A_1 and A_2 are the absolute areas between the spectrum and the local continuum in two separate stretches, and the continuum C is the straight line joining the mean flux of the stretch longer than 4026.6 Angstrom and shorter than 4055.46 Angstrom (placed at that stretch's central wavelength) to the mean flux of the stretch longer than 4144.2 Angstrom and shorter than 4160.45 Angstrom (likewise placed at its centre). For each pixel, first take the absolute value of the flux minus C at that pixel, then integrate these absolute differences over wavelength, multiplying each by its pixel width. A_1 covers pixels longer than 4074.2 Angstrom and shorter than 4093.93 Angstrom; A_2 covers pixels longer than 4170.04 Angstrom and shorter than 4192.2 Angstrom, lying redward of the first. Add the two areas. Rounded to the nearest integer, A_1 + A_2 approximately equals 348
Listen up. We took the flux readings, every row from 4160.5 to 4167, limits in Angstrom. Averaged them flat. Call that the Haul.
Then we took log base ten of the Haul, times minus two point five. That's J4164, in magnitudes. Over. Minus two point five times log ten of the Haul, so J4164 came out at -5.052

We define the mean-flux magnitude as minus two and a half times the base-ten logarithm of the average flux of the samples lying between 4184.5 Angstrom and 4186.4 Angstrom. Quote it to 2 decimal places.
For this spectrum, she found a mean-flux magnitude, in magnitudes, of -5.08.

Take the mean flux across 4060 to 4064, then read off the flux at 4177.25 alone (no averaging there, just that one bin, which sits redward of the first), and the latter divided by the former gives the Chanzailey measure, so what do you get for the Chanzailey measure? 0.98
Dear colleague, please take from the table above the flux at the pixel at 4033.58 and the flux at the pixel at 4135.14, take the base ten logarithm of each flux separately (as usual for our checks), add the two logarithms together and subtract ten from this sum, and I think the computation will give -6.21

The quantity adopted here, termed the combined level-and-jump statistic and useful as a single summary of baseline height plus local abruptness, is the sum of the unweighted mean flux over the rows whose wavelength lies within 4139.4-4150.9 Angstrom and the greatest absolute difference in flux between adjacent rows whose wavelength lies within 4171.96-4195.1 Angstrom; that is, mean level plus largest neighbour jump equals 126.2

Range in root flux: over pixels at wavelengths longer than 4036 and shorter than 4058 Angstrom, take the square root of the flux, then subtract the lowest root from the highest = 2.0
